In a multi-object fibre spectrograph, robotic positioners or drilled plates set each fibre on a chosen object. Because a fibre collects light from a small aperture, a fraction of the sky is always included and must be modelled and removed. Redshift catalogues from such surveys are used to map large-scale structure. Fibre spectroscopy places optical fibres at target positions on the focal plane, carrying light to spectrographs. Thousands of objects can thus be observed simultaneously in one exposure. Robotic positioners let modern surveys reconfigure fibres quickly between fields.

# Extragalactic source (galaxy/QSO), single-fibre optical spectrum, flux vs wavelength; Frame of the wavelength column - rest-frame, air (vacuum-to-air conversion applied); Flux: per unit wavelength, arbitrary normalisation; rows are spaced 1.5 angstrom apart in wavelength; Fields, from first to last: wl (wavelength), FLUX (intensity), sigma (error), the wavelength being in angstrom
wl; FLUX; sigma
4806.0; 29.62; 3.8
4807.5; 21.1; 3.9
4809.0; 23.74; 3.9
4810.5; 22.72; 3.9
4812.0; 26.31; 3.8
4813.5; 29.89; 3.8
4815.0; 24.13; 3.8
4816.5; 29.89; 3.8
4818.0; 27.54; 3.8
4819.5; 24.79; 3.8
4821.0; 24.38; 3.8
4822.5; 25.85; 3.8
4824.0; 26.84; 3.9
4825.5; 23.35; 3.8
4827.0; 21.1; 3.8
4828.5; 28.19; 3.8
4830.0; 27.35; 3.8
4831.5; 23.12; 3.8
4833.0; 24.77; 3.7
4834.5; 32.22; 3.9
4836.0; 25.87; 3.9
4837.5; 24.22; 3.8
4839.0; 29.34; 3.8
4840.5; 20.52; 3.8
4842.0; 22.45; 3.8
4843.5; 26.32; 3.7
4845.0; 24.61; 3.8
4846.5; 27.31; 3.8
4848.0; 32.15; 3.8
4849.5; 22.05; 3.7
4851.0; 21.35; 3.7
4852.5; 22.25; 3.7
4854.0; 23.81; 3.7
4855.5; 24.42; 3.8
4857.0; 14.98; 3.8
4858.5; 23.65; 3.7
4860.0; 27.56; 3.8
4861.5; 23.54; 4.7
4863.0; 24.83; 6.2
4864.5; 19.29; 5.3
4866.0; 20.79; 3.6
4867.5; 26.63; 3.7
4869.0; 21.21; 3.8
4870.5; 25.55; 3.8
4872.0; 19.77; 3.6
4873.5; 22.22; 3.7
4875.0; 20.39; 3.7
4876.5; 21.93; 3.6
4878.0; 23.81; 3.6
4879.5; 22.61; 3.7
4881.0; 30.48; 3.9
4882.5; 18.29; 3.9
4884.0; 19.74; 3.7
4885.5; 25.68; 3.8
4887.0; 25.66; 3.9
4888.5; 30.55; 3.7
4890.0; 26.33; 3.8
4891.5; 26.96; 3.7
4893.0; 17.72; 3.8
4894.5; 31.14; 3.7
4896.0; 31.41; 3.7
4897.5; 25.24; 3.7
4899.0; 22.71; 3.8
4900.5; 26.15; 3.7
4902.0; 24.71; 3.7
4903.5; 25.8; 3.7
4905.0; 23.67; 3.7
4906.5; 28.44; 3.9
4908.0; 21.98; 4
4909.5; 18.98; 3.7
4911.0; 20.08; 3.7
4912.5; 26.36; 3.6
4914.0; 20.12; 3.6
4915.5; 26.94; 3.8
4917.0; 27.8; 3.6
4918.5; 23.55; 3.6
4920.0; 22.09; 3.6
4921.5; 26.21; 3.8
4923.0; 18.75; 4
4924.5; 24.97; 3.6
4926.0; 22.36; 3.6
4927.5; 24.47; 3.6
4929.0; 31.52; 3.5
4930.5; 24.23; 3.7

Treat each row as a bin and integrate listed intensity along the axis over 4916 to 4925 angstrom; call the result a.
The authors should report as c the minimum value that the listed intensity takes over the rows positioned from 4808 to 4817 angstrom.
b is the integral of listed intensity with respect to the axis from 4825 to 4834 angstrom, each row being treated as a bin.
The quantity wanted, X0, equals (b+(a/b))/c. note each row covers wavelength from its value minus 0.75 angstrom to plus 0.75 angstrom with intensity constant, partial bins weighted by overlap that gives 9.9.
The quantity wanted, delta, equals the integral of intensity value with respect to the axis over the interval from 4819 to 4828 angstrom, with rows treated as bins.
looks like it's 220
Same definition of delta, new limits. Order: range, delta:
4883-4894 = 271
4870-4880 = 222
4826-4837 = 286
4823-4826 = 76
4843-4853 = 252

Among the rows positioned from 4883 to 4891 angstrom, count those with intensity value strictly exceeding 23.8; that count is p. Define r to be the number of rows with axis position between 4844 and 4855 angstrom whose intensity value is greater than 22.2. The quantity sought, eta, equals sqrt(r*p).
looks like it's 4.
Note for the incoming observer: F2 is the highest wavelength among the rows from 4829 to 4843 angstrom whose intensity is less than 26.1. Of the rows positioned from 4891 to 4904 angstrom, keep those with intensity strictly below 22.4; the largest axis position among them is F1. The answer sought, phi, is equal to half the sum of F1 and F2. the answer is 4867.5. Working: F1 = 4893.0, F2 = 4842.0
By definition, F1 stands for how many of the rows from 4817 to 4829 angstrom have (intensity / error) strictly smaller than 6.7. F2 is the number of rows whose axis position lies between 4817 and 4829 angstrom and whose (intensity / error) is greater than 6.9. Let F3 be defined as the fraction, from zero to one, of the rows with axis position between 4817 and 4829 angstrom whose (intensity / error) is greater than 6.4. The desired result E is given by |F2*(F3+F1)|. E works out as 9.5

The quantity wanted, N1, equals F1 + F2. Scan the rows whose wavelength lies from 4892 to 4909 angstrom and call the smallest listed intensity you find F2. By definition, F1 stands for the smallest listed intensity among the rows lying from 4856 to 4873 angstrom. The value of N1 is 33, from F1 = 14.98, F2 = 17.72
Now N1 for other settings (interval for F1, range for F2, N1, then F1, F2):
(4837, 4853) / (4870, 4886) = 39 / 20.52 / 18.29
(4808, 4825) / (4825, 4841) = 43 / 22.72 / 20.52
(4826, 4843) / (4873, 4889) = 39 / 20.52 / 18.29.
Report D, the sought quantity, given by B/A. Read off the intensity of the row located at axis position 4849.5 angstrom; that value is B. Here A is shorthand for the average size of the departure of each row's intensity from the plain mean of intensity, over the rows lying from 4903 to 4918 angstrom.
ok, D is 7.2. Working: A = 3.05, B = 22.05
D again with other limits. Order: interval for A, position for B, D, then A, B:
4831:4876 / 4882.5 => 6.7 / 2.74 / 18.29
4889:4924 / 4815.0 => 7.9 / 3.06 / 24.13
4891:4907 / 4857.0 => 5.5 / 2.73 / 14.98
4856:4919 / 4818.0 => 8.8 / 3.12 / 27.54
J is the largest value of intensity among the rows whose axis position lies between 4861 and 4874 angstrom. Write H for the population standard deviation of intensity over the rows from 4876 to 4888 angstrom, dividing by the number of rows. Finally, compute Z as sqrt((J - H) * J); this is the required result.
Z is 24.8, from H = 3.58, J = 26.63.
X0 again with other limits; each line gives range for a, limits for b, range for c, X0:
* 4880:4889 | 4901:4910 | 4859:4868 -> 11.3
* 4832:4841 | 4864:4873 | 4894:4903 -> 8.9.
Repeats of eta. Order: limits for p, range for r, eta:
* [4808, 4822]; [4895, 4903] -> 6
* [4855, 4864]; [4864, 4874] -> 3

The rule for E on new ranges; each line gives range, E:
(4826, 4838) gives 16.9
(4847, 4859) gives 7.4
